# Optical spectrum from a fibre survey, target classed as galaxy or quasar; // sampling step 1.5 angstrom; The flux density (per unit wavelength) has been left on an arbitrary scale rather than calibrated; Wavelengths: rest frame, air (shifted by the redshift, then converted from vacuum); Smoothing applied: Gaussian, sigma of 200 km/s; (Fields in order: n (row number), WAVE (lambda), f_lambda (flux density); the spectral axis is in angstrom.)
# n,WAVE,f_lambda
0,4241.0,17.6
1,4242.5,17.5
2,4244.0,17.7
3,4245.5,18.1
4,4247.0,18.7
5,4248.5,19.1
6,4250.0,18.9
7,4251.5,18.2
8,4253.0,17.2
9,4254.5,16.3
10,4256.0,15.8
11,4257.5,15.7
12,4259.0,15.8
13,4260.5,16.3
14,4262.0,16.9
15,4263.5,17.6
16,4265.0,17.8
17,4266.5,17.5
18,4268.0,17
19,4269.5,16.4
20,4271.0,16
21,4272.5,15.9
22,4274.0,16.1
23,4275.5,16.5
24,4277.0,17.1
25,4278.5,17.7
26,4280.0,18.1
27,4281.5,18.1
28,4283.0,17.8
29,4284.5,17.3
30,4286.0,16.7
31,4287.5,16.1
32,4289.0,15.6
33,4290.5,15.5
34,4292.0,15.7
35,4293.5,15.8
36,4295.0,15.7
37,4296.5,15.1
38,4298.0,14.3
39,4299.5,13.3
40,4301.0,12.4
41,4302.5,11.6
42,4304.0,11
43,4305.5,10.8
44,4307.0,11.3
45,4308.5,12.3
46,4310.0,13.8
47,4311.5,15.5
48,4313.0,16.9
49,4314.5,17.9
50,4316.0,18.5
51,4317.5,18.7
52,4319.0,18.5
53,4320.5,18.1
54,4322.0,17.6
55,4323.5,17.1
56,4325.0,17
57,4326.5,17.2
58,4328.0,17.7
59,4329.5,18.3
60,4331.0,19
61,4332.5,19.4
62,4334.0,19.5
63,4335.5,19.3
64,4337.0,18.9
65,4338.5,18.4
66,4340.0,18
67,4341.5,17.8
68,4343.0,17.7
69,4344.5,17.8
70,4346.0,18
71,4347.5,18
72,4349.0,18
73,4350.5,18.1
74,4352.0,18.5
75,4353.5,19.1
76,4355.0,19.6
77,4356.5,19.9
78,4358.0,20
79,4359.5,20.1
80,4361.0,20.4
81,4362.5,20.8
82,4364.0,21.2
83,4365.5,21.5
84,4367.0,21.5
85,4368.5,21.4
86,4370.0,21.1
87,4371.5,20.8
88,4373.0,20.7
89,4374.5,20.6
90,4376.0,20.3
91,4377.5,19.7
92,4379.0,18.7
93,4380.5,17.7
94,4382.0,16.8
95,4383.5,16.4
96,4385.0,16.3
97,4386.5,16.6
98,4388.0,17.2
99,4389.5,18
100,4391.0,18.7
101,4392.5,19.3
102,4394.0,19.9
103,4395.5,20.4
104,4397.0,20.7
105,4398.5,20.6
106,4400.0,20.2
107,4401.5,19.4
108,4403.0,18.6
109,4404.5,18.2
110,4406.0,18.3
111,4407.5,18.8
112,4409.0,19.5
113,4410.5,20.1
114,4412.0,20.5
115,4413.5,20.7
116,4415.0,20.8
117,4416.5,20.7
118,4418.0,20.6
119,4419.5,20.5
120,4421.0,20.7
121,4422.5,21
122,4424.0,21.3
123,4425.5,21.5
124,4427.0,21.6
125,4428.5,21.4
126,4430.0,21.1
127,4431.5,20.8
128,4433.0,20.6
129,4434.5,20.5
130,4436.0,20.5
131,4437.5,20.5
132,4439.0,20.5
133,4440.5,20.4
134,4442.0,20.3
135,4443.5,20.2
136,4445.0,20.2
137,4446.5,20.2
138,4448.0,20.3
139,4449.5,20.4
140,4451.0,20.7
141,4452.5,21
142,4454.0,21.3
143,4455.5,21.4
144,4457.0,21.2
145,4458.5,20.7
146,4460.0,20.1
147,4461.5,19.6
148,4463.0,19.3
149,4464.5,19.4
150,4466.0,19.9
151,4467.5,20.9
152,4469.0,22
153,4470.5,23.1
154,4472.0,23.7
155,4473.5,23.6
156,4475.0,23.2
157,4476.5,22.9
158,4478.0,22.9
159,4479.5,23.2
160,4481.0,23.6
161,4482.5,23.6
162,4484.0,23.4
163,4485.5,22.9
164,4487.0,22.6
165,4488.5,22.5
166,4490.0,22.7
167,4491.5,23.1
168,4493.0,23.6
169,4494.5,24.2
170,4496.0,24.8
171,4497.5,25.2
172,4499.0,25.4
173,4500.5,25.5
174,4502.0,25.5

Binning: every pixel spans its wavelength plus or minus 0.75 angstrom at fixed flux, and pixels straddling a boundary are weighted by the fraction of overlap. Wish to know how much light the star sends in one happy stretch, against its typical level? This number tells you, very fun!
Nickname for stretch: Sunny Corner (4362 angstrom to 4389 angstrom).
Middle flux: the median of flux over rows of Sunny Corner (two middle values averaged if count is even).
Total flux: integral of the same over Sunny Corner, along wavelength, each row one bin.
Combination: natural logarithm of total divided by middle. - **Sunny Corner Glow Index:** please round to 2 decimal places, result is 3.24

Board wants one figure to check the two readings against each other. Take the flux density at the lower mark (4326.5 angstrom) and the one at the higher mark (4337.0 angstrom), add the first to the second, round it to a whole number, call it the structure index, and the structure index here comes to 36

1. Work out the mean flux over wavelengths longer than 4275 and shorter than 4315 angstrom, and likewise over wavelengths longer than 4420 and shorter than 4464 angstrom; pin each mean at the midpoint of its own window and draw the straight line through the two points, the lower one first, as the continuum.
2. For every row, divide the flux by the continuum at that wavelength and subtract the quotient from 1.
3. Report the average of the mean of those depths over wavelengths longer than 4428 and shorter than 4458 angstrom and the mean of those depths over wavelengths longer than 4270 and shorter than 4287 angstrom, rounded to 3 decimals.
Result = -0.084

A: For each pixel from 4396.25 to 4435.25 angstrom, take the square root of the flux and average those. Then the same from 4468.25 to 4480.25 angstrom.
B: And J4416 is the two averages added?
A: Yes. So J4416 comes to 9.3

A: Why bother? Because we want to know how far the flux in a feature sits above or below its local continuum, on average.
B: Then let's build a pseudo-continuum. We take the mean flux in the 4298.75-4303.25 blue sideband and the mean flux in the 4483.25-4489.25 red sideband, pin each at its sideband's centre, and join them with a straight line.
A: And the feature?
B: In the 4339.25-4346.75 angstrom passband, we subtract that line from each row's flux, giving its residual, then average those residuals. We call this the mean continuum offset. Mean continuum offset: 3.1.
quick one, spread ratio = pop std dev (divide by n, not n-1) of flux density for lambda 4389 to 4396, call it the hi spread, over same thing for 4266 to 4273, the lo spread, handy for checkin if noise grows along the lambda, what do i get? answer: 1.4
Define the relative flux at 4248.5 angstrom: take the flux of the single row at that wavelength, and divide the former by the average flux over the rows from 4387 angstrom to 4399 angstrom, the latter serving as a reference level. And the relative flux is 0.99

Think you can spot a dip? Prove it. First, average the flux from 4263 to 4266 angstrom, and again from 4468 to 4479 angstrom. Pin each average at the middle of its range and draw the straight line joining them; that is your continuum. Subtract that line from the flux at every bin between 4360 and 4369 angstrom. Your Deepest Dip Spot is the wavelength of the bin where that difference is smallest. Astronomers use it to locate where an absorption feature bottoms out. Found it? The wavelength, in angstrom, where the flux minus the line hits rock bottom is 4361.0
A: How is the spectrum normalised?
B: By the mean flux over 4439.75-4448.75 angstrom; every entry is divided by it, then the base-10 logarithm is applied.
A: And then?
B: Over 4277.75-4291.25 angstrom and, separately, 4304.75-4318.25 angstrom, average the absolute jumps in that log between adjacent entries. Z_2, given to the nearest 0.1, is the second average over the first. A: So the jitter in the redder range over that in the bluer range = 3.1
